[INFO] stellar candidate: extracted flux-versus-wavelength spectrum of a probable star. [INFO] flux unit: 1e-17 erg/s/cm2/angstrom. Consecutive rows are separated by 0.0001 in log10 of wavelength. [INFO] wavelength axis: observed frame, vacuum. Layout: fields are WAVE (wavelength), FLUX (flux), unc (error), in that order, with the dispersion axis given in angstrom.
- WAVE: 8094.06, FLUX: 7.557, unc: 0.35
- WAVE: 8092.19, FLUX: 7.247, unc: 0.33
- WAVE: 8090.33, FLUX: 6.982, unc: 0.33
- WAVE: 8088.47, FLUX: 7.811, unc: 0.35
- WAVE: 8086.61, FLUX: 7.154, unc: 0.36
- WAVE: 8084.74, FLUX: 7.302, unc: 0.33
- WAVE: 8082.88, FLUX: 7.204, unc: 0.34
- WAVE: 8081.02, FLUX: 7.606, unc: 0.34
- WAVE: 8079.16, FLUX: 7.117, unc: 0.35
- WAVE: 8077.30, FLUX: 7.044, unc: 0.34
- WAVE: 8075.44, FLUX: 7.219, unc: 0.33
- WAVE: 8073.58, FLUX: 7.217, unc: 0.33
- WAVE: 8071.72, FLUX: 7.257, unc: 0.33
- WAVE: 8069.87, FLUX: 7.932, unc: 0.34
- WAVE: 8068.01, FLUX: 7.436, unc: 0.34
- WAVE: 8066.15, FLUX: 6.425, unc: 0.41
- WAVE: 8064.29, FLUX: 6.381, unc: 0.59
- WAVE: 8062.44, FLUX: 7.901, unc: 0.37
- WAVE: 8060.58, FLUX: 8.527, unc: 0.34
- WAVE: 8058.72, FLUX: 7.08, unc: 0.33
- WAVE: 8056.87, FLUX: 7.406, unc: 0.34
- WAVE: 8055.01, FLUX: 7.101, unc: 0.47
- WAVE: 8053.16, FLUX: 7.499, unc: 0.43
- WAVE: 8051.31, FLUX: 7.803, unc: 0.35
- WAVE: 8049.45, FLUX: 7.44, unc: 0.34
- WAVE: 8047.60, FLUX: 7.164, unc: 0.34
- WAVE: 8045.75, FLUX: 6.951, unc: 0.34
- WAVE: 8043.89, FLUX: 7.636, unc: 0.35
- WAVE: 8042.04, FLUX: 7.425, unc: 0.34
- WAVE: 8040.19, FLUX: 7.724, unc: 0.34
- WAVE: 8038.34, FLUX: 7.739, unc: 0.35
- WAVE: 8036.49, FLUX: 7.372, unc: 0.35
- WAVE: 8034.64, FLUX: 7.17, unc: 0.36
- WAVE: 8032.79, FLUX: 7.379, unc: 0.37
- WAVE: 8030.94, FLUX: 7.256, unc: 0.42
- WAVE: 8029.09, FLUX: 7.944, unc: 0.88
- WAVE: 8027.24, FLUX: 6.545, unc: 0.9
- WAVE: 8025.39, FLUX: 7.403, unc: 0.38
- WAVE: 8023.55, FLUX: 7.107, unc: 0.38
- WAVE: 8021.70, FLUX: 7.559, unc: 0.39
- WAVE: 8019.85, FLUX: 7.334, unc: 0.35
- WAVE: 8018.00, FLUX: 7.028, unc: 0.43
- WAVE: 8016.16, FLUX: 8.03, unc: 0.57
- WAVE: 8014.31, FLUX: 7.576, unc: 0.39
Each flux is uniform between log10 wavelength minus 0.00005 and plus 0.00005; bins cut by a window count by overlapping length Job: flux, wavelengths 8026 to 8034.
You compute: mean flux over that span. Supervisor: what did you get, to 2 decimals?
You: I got 7.28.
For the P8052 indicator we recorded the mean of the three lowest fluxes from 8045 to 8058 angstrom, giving 7.07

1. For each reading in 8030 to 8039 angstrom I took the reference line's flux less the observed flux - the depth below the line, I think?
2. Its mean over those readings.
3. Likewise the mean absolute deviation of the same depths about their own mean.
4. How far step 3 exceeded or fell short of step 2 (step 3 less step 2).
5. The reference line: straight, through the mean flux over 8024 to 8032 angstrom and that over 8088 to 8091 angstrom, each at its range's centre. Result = 0.22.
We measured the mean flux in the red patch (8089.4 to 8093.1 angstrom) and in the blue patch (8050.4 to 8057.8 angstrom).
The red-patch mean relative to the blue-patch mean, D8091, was 0.95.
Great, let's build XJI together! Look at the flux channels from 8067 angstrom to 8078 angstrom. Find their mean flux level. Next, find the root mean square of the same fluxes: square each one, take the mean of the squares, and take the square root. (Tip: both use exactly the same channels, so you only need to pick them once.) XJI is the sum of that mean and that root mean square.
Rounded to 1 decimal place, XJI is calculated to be 14.7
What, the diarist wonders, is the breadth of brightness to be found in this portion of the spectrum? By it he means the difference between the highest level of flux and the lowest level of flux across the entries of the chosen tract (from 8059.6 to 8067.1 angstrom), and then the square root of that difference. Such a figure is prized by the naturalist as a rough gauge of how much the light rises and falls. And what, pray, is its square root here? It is 1.46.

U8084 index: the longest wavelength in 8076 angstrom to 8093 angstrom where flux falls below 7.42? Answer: 8092.19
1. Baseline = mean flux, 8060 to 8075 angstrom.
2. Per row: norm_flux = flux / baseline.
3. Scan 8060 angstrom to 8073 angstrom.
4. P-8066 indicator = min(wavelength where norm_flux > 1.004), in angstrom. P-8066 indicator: 8060.58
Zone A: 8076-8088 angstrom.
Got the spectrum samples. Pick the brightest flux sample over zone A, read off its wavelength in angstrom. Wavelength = 8081.02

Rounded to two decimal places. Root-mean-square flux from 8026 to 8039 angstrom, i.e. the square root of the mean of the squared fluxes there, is 7.36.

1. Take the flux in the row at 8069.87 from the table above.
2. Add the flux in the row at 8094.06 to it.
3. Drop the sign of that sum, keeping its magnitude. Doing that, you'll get 15.5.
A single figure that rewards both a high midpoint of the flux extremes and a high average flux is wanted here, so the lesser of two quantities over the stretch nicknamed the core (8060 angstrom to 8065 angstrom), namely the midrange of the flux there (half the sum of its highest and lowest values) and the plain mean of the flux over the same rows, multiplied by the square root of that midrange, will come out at 20.4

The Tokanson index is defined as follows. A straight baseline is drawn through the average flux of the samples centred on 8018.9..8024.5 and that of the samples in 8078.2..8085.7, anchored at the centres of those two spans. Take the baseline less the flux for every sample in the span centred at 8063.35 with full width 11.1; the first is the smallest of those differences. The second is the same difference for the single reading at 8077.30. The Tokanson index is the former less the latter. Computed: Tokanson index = -1.5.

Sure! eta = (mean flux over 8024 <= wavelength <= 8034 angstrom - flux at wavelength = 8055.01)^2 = 0.04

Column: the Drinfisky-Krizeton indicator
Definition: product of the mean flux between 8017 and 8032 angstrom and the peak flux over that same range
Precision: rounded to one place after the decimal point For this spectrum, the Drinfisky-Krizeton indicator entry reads 57.8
